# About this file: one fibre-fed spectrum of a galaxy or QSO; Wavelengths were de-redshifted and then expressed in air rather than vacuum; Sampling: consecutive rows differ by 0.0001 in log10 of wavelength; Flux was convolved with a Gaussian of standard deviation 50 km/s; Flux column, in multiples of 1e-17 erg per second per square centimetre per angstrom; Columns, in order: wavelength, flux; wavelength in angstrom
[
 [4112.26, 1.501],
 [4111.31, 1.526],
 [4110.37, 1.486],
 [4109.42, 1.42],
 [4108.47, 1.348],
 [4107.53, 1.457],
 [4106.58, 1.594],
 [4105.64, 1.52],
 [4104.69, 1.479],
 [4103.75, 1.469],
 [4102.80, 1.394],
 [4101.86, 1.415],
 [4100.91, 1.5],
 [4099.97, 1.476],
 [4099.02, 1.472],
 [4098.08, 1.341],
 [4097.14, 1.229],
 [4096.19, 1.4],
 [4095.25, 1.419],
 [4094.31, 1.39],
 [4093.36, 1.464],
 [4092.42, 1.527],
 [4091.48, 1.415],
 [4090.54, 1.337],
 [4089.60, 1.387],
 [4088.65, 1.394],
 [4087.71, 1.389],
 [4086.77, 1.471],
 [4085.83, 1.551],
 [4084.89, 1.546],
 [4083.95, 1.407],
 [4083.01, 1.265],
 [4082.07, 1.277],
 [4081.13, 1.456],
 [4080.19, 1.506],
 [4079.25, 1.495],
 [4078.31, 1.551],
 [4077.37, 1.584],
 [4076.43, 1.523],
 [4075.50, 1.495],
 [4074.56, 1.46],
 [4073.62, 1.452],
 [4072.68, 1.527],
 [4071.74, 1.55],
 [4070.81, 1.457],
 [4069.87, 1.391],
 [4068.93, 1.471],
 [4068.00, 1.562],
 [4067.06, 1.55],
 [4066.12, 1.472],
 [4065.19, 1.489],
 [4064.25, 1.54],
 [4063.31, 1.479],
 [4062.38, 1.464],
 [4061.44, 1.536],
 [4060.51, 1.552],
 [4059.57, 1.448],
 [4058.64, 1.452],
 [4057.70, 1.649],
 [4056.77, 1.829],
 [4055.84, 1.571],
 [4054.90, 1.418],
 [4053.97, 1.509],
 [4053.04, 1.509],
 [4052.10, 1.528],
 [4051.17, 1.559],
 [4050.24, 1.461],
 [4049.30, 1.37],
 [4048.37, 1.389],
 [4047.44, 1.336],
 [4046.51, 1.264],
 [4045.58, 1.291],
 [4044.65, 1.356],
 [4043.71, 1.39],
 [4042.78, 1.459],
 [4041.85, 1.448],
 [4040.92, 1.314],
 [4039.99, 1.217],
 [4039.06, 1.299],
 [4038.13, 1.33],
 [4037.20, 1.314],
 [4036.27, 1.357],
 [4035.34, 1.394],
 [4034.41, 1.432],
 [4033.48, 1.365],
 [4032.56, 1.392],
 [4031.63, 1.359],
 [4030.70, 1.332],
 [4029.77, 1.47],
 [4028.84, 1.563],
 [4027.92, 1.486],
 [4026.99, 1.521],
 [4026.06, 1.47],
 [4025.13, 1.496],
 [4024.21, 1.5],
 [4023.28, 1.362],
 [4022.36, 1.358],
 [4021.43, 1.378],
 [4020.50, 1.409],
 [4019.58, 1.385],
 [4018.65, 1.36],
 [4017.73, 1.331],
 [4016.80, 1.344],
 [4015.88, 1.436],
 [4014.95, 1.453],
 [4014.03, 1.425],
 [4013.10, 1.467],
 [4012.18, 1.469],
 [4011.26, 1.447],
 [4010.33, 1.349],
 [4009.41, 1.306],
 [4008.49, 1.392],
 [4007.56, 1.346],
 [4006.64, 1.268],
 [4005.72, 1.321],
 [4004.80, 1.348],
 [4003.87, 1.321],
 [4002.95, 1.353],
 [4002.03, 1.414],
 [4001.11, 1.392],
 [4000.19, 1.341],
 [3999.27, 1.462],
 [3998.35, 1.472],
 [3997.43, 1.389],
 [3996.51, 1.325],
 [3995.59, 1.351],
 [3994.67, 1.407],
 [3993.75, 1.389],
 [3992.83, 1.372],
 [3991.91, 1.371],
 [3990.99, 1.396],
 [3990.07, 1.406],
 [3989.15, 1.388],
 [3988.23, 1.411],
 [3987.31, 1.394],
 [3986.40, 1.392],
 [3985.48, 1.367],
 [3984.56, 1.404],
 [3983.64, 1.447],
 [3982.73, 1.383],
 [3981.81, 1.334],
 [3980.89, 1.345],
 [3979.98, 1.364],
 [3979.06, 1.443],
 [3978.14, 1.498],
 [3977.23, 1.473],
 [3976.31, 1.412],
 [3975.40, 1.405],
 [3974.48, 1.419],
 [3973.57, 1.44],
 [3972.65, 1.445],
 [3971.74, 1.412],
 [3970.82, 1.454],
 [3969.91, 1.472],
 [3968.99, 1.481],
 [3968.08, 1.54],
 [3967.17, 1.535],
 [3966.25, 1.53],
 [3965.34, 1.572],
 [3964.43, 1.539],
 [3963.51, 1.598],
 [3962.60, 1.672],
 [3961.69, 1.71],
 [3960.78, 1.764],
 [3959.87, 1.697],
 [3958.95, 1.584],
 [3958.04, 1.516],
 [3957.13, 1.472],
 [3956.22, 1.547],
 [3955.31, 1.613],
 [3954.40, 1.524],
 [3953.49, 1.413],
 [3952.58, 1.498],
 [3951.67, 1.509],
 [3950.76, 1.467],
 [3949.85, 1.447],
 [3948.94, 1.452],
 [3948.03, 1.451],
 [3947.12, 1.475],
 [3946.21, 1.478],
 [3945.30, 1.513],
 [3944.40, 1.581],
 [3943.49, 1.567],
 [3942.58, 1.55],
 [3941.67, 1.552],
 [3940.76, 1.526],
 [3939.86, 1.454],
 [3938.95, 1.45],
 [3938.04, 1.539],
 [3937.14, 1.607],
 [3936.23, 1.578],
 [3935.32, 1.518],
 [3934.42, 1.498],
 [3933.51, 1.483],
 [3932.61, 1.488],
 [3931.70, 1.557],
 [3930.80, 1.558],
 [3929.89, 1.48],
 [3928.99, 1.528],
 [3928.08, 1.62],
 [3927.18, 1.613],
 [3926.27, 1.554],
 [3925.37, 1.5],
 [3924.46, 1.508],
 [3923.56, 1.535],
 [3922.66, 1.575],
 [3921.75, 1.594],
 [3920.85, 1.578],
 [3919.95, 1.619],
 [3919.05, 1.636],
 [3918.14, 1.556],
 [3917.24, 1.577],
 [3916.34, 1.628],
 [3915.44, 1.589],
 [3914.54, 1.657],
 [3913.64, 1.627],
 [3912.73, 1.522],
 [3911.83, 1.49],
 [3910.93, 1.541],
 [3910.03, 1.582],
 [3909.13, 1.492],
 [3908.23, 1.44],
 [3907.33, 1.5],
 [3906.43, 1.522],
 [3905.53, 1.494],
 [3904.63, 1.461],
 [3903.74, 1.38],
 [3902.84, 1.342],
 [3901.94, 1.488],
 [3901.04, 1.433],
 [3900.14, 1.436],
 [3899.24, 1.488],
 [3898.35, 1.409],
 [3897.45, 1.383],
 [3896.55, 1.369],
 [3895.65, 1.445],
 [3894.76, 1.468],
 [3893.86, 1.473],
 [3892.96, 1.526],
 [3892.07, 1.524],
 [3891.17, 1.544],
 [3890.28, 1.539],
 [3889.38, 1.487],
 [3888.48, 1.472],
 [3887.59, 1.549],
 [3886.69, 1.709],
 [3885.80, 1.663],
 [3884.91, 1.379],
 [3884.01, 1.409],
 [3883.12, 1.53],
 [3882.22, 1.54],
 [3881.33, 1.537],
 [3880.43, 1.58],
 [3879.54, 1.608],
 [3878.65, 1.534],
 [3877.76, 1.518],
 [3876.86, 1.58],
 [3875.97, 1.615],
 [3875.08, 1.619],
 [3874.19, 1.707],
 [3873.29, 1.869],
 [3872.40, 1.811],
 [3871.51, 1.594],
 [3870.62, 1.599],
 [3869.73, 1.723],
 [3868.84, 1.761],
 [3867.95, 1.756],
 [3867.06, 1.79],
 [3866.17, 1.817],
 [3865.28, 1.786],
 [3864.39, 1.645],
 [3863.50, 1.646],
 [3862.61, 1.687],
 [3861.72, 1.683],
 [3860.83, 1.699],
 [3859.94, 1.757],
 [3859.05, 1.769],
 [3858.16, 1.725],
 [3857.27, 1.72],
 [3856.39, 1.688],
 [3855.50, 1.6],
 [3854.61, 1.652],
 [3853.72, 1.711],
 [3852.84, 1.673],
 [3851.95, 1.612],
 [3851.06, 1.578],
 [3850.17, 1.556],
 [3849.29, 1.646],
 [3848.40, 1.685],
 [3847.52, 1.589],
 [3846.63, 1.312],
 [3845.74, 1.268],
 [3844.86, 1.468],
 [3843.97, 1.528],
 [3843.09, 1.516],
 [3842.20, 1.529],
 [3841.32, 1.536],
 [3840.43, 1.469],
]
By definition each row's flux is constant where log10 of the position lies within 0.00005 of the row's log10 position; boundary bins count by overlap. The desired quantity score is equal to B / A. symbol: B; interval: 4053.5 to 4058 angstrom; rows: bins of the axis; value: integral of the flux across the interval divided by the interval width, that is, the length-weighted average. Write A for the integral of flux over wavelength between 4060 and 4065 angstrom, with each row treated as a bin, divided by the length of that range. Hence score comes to 1.06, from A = 1.51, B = 1.60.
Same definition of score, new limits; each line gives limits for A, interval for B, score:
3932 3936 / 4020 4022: 0.92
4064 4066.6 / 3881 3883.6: 1.03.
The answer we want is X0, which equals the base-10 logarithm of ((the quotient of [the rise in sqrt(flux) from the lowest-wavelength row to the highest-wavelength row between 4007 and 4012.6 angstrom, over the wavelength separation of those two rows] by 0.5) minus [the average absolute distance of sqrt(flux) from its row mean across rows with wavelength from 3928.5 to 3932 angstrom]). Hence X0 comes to -1.93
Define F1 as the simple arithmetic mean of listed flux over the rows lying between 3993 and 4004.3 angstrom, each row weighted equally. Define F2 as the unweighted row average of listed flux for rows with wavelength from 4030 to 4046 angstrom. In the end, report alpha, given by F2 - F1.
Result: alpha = -0.03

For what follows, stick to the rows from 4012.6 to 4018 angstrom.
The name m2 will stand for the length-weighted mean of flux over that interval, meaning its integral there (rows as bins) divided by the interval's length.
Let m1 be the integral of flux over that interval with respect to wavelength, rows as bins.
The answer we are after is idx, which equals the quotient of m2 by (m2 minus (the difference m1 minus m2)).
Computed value -0.29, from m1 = 8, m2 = 1.41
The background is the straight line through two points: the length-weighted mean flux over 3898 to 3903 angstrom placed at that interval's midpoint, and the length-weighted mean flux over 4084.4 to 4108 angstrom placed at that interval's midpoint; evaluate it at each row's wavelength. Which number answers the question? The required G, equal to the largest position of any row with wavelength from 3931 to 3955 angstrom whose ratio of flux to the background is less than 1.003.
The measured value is 3953.49 angstrom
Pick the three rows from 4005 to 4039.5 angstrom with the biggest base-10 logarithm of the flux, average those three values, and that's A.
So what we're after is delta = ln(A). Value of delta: -1.69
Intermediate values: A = 0.184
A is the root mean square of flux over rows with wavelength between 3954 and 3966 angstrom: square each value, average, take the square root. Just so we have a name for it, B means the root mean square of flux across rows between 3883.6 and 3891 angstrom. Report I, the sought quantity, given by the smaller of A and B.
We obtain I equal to 1.53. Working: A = 1.60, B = 1.530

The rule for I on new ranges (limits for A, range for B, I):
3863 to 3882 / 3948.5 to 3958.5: 1.50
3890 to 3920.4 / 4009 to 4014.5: 1.41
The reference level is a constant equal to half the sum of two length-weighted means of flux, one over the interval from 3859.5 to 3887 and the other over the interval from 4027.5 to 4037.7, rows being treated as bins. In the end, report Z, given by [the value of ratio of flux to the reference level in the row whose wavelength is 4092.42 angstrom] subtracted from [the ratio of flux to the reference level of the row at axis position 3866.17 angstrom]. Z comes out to 0.190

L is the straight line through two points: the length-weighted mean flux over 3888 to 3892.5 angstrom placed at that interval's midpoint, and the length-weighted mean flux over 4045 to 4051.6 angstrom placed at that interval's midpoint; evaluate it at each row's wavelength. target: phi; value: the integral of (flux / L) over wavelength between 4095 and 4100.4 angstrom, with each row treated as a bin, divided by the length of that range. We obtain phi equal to 1.04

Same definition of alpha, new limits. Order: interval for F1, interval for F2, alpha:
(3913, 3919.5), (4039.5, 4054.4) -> -0.21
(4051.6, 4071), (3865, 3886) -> 0.12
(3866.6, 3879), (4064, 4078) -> -0.18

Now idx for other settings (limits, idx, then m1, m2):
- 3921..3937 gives -0.07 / 25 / 1.54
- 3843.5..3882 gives -0.03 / 63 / 1.64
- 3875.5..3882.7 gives -0.19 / 11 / 1.56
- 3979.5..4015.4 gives -0.03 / 50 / 1.38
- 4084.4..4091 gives -0.22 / 9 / 1.44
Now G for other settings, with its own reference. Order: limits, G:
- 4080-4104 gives 4102.80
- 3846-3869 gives 3846.63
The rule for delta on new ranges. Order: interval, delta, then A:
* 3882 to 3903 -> -1.54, 0.215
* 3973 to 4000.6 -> -1.77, 0.171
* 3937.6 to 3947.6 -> -1.63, 0.195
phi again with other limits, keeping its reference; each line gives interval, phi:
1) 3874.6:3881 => 1.04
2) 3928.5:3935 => 1.02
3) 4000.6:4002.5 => 0.99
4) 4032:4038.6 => 0.98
